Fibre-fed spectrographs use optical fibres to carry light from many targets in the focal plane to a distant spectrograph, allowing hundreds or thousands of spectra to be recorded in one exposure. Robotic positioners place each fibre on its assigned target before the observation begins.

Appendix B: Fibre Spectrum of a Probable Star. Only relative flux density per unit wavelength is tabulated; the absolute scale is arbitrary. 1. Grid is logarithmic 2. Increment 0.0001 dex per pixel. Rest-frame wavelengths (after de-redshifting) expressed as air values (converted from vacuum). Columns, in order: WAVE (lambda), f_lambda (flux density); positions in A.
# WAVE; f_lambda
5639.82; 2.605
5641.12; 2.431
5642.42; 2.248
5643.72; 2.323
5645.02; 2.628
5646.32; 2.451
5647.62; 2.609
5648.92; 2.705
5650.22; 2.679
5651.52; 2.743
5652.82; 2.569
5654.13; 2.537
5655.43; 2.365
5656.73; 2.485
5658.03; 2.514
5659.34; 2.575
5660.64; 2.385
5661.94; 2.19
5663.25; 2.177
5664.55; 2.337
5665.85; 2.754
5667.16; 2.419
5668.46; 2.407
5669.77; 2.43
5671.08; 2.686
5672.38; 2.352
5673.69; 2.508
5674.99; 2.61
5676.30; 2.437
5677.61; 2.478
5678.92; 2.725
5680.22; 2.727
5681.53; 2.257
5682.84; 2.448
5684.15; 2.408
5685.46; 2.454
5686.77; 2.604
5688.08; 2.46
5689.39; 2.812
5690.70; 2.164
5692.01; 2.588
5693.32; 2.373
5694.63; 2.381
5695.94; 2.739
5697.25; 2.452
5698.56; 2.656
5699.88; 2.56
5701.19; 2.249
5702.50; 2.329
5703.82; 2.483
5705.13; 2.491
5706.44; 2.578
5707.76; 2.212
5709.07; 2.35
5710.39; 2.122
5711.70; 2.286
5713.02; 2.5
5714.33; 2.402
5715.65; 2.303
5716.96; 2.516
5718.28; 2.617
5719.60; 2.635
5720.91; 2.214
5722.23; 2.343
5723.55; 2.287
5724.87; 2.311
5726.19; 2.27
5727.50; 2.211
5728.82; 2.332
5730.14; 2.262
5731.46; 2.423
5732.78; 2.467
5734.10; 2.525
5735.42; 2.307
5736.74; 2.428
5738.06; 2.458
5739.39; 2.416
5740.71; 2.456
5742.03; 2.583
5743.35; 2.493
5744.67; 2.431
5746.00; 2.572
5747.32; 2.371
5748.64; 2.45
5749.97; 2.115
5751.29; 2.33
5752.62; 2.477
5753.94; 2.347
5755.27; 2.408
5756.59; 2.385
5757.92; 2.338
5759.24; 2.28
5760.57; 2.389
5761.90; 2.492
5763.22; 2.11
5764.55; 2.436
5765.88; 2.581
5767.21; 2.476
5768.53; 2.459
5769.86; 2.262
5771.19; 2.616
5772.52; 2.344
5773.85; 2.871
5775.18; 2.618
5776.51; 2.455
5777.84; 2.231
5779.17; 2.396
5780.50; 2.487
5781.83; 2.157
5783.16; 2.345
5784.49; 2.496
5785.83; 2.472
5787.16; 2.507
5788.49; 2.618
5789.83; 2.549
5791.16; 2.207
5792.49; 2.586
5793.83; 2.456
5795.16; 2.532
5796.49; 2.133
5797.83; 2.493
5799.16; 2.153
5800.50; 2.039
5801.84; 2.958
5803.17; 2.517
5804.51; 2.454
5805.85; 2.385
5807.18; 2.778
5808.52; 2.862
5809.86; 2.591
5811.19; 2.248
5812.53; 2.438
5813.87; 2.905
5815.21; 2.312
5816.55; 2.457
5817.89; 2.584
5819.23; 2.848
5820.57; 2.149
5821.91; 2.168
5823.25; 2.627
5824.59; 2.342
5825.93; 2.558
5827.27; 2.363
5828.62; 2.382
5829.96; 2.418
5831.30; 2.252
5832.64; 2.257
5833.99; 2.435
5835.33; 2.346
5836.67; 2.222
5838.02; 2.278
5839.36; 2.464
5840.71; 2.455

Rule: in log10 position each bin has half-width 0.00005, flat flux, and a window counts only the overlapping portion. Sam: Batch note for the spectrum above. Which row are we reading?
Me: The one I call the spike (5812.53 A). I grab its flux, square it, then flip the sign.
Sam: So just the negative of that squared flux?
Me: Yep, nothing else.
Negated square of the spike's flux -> -5.9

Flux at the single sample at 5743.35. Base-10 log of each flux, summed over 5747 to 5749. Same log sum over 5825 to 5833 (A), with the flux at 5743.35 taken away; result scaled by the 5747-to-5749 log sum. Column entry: -0.32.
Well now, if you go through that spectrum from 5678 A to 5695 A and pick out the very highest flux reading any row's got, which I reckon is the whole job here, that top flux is 2.812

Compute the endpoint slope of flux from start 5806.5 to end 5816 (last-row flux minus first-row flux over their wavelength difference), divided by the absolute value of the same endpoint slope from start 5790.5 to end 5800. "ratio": -8.6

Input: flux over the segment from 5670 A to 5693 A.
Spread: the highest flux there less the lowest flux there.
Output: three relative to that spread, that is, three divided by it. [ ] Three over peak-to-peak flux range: 4.6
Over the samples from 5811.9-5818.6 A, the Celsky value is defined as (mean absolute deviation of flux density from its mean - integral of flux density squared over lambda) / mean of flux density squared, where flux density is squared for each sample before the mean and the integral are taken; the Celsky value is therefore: -6.67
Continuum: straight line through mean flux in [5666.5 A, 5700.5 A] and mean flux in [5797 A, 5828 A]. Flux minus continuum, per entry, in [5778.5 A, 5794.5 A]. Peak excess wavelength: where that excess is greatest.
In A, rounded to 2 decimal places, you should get 5788.49 A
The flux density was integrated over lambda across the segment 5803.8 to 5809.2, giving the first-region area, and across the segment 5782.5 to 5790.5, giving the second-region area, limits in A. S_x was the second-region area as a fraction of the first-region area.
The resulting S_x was 1.4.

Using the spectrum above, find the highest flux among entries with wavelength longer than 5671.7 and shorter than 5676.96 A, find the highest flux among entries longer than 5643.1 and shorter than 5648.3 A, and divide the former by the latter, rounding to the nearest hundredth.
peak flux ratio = 0.99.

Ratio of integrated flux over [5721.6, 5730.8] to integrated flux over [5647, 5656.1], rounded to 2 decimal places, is 0.89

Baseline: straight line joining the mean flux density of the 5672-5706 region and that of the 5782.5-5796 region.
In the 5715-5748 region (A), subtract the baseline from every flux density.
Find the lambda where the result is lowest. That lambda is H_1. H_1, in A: 5727.50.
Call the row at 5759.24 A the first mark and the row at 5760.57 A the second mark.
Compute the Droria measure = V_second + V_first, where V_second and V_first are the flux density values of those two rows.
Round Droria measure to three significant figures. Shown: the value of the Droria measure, 4.67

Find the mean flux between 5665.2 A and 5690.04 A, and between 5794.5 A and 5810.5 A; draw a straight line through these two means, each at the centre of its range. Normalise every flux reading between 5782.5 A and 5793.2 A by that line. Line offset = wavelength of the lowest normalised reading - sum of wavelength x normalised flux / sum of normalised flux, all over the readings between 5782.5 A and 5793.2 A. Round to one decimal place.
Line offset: 3.3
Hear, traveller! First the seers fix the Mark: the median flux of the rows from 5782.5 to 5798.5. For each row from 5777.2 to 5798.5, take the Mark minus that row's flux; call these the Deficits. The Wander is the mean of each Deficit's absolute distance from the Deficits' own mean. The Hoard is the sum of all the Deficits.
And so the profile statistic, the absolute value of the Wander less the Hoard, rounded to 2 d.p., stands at 1.12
